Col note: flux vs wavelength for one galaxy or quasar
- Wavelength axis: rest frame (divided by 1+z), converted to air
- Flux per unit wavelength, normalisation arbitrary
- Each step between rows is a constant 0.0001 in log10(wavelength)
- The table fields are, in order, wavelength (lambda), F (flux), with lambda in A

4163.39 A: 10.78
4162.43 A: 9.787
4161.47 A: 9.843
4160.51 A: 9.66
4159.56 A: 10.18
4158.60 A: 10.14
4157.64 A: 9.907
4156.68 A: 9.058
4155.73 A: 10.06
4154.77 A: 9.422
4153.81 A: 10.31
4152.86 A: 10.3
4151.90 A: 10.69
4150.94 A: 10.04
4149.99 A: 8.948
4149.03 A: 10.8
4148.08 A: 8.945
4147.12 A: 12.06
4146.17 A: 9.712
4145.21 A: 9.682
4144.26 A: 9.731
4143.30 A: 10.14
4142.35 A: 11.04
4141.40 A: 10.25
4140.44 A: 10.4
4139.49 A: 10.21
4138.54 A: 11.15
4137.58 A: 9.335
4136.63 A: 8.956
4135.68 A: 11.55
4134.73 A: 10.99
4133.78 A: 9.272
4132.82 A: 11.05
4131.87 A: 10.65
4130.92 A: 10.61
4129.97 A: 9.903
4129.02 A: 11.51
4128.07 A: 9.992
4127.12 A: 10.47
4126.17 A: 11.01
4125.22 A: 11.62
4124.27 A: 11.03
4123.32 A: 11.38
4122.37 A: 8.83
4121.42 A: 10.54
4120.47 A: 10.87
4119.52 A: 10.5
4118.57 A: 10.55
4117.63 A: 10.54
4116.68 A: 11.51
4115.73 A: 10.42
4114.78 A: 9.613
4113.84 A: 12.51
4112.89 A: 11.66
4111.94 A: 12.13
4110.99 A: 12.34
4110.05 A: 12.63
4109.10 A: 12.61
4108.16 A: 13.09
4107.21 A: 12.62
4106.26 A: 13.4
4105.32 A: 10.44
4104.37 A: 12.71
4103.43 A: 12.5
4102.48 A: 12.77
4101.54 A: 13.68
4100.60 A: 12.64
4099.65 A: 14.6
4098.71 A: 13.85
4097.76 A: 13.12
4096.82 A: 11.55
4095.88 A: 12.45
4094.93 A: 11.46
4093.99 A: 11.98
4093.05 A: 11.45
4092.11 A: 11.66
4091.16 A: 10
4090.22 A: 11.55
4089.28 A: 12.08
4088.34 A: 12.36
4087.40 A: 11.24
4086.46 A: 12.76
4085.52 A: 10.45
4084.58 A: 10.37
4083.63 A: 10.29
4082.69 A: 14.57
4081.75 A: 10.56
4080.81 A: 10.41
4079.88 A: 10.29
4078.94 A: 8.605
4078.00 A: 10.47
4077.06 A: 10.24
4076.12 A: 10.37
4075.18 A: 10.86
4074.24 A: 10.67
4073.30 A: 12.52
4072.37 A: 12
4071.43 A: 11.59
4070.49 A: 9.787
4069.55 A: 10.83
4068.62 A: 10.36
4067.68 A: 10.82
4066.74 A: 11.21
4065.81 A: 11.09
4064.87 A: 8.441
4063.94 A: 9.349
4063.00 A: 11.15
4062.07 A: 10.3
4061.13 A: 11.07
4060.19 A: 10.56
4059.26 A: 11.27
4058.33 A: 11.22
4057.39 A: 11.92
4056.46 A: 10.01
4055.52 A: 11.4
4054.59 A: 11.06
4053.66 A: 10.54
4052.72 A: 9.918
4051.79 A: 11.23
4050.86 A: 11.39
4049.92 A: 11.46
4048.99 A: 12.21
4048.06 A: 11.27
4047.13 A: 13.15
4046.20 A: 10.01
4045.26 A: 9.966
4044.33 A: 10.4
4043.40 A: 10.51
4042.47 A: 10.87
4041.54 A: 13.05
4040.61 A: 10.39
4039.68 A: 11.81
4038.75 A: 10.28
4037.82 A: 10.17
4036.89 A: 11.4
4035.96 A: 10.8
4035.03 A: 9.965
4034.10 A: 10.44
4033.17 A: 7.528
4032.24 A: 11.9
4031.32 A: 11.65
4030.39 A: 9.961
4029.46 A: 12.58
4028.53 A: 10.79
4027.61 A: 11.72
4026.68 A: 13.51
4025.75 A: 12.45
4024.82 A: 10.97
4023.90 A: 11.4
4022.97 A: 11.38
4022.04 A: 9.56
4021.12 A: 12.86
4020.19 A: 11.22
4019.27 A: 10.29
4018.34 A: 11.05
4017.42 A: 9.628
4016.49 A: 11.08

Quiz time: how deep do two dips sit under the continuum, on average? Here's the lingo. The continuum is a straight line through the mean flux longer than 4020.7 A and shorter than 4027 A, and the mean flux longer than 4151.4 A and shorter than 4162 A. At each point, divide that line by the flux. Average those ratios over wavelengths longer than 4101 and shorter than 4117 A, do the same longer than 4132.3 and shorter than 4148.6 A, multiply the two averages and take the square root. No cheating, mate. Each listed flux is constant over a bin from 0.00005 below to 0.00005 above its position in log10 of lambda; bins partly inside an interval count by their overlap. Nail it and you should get 0.94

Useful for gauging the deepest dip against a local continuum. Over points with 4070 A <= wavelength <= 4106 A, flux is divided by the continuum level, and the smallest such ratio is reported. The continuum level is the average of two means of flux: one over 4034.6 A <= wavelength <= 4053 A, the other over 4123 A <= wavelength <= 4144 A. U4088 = 0.80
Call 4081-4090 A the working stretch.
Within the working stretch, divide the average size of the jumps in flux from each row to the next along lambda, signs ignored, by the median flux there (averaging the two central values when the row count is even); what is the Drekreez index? 0.152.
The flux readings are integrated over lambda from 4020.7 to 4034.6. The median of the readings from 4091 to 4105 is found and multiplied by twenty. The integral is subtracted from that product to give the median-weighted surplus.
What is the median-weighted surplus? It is 94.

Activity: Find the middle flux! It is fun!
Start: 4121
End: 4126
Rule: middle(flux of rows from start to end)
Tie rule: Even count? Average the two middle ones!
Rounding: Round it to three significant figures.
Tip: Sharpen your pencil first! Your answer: 11.0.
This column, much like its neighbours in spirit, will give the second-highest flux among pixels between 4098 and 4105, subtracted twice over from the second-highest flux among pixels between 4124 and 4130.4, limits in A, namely -16.2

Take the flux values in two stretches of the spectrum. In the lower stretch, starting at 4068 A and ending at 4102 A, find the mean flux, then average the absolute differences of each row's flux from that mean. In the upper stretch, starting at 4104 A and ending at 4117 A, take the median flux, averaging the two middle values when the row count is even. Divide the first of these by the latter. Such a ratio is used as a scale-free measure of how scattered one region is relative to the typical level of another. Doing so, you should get 0.088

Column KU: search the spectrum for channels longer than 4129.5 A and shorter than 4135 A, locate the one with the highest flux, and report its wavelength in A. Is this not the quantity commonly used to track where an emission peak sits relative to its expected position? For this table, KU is 4132.82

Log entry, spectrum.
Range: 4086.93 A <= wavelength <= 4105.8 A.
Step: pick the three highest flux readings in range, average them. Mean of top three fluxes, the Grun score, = 14.0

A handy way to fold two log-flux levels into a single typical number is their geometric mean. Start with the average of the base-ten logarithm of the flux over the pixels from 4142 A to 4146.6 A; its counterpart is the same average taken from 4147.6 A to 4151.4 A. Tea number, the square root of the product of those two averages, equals 0.99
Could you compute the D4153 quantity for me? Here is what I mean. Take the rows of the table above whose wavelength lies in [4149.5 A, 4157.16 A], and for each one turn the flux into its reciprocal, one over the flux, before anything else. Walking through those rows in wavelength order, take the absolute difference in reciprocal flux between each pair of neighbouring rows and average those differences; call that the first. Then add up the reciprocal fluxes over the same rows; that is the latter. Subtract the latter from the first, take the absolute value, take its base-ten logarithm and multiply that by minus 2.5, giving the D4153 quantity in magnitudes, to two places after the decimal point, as 0.23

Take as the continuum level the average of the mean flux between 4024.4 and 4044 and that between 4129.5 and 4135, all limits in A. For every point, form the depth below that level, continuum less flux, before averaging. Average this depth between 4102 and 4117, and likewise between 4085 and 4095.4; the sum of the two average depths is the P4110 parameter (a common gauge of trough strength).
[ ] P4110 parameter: -2.1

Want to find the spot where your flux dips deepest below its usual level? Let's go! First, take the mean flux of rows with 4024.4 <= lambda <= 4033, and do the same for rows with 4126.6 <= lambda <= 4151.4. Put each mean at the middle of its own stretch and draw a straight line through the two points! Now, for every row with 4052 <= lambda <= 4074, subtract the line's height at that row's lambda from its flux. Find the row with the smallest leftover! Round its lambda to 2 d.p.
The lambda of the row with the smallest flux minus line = 4064.87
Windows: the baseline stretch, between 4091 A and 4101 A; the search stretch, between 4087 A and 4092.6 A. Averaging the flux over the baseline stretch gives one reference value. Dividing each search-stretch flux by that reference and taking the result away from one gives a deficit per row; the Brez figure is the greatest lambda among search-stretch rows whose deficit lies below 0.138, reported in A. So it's 4092.11 A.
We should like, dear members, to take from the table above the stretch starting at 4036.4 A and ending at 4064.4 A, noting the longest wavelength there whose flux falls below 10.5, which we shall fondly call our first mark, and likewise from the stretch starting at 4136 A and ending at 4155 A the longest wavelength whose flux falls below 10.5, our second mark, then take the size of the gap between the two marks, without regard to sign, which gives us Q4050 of 90.8 A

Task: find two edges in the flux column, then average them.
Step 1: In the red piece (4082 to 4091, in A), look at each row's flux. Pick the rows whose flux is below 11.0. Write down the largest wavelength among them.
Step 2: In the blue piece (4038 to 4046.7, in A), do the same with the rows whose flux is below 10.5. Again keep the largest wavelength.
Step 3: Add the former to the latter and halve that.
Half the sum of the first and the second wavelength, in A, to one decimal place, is 4065.9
